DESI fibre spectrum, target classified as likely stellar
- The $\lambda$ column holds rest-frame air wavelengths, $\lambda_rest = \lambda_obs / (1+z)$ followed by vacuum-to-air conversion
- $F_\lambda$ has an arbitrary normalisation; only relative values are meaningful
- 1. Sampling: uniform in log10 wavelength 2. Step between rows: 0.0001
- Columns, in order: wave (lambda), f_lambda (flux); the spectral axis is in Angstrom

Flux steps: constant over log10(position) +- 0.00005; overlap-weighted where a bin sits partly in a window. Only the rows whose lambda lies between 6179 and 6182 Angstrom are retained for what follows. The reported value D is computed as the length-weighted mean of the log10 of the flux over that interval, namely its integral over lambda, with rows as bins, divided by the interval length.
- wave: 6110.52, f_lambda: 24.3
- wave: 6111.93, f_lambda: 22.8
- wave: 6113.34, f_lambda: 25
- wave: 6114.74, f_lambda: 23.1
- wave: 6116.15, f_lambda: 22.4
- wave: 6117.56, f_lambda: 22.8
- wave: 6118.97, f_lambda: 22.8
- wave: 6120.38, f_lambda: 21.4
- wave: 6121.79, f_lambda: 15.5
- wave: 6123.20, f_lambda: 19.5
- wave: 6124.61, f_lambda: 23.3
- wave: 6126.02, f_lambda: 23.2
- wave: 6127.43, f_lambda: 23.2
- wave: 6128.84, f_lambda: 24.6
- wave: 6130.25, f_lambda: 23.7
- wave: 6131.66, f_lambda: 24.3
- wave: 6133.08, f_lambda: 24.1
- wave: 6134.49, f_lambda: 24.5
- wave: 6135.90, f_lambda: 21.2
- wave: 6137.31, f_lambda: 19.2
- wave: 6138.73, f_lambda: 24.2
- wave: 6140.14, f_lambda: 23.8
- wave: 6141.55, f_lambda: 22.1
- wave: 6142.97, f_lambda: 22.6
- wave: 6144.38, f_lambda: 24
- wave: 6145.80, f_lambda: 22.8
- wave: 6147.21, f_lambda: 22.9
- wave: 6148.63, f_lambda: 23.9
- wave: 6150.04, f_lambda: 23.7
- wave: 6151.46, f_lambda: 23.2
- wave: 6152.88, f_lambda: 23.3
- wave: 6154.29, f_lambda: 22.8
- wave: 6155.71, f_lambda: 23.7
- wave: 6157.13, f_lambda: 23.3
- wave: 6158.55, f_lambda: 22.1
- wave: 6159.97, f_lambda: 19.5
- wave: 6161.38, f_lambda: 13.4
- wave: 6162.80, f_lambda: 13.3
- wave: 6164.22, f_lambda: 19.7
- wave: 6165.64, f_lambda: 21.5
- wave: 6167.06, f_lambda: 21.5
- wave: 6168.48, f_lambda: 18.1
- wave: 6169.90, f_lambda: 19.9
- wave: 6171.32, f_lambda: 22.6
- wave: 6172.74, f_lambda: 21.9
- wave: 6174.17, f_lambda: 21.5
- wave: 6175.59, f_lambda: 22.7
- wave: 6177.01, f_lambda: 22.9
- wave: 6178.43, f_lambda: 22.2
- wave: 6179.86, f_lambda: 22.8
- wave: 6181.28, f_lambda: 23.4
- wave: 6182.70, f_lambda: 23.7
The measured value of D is 1.36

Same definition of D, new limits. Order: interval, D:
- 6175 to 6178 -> 1.36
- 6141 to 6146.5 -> 1.36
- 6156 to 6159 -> 1.36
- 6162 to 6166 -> 1.24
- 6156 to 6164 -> 1.26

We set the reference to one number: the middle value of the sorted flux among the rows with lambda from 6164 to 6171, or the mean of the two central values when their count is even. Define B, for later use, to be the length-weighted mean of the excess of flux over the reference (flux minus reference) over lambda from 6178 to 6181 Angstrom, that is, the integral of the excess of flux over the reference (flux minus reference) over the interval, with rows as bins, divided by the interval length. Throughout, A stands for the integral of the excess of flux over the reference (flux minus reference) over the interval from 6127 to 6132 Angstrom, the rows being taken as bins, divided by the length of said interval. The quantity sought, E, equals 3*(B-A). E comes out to -3.9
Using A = 4.07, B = 2.8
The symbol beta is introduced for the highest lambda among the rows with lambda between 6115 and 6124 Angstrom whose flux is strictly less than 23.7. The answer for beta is 6123.20 Angstrom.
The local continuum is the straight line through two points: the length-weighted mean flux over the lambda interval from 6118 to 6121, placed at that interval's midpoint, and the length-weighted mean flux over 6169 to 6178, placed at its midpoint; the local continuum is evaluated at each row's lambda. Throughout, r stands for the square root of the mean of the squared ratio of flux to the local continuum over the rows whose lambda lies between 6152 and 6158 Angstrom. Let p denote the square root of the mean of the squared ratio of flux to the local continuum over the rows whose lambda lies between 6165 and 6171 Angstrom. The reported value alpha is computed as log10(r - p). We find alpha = -0.9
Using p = 0.93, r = 1.06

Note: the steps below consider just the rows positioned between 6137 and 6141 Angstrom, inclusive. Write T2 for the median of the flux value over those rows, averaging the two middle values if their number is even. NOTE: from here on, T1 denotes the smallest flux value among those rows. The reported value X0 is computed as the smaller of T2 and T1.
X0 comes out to 19.2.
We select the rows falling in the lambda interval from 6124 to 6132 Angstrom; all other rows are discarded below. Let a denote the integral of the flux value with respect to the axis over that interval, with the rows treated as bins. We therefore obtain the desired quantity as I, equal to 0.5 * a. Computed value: 95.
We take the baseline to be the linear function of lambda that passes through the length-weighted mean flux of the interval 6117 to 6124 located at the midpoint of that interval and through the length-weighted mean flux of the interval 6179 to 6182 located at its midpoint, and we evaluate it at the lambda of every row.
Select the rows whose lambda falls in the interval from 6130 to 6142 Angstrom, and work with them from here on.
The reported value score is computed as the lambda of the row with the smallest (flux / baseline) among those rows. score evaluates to 6137.31 Angstrom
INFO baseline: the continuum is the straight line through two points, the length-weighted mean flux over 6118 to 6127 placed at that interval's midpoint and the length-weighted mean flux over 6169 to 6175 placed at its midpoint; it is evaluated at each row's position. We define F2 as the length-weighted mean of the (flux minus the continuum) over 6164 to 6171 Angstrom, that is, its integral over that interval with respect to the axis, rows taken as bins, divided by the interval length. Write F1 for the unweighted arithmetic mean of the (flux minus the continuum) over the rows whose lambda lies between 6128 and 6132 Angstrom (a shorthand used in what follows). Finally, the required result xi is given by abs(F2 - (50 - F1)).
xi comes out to 48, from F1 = 3.1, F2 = -1.04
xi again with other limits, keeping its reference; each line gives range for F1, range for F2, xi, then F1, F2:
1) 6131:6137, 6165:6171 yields 49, 2.4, -0.97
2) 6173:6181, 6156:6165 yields 51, 1.0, -2.49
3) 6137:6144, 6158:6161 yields 50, 1.2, -1.38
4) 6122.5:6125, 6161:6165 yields 55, 0.3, -5.58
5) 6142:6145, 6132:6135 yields 45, 2.1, 3.14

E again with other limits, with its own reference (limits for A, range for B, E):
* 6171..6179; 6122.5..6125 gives -3.4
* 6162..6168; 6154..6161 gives 8.8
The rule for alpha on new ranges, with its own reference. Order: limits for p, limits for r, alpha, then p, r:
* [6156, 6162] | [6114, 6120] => -0.9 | 0.91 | 1.03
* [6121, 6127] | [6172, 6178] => -1.1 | 0.93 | 1.02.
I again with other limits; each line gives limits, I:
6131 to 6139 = 91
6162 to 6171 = 86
